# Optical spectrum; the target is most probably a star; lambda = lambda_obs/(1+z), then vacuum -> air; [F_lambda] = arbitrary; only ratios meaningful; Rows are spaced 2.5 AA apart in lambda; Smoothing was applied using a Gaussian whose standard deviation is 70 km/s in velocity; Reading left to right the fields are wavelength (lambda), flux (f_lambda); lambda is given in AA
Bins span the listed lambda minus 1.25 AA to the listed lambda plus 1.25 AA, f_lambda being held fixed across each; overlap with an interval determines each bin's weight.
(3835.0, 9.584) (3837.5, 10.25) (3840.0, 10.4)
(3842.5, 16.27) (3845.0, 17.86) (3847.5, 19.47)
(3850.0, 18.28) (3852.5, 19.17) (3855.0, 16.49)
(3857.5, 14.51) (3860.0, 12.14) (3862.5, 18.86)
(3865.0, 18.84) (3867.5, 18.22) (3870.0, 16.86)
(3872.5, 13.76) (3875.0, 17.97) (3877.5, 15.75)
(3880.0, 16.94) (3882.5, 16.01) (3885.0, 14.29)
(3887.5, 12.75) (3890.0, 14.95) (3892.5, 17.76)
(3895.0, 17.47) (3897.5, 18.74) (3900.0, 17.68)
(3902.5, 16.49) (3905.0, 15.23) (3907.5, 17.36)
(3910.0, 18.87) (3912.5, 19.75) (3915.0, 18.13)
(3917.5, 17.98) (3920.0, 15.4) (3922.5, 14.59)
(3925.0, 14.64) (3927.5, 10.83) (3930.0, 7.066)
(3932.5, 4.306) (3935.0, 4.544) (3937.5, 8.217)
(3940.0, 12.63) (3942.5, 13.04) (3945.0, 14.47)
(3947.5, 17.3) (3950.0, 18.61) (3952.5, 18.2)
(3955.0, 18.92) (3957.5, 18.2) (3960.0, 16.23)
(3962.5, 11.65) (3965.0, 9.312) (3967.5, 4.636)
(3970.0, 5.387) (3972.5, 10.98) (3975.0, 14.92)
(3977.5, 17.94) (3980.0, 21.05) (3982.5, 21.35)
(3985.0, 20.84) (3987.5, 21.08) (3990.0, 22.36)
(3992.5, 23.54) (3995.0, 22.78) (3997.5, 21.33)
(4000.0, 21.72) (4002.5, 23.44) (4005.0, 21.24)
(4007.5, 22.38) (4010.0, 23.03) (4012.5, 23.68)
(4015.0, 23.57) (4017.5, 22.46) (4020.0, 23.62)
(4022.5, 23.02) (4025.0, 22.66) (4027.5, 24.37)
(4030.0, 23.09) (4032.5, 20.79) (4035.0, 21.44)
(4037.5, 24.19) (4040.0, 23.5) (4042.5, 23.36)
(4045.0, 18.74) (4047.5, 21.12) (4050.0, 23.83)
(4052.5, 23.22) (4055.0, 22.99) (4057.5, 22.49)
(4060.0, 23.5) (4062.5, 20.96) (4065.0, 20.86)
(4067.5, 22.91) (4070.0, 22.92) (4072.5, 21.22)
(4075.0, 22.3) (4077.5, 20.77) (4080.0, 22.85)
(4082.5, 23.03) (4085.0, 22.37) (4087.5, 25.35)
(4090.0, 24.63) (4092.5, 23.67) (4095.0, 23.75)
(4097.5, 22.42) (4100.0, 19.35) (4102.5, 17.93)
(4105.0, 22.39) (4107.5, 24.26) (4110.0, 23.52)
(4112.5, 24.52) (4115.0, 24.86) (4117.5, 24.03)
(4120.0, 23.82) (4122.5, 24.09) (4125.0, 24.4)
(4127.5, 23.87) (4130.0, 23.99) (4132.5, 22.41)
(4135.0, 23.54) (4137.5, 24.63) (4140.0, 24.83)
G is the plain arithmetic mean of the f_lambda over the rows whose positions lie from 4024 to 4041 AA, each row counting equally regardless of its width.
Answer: 22.9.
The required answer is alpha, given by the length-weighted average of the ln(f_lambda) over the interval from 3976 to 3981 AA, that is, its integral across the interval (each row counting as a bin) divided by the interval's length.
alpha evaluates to 2.95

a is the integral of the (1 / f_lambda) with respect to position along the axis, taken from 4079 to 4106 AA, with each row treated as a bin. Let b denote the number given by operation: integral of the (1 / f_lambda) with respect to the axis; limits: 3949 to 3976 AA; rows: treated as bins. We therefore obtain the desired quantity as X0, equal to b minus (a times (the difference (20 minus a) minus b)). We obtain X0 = -17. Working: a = 1.21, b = 2.55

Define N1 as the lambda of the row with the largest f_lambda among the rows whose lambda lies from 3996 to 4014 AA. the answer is 4012.5 AA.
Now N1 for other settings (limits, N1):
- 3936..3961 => 3955.0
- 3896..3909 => 3897.5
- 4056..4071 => 4060.0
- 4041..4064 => 4050.0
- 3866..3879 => 3867.5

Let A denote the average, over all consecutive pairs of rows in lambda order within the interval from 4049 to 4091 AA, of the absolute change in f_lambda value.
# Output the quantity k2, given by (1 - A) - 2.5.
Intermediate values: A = 1.1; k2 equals -2.6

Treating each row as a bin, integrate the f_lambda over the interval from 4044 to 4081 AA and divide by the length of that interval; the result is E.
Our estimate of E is 22.1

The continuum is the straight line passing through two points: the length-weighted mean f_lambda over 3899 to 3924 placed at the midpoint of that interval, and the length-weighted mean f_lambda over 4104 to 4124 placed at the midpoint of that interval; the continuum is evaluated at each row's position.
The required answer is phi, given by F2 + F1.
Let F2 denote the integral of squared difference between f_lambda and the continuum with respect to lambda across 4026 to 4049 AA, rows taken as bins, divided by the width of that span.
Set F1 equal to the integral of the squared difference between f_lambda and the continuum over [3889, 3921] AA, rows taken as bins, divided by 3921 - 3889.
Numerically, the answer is 6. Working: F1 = 2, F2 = 4.3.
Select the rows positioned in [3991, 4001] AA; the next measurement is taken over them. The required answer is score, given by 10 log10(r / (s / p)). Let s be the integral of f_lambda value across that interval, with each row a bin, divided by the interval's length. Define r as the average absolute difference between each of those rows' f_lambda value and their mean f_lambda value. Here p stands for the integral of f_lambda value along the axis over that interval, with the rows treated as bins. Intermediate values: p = 224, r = 0.82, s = 22.4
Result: 9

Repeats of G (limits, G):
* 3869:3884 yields 16.2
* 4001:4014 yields 22.8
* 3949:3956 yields 18.6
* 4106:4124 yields 24.2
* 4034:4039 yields 22.8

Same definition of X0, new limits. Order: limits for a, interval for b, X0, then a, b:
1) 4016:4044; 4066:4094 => -20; 1.22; 1.23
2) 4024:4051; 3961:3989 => -17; 1.21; 2.52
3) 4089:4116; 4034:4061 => -20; 1.20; 1.20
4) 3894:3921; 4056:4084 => -25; 1.55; 1.27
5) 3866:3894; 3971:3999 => -28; 1.78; 1.51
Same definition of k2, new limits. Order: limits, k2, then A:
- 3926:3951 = -3.8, 2.3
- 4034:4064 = -3.2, 1.7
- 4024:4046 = -3.3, 1.8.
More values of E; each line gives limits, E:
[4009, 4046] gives 22.8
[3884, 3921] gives 16.9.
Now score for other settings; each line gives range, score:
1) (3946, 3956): 7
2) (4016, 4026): 6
